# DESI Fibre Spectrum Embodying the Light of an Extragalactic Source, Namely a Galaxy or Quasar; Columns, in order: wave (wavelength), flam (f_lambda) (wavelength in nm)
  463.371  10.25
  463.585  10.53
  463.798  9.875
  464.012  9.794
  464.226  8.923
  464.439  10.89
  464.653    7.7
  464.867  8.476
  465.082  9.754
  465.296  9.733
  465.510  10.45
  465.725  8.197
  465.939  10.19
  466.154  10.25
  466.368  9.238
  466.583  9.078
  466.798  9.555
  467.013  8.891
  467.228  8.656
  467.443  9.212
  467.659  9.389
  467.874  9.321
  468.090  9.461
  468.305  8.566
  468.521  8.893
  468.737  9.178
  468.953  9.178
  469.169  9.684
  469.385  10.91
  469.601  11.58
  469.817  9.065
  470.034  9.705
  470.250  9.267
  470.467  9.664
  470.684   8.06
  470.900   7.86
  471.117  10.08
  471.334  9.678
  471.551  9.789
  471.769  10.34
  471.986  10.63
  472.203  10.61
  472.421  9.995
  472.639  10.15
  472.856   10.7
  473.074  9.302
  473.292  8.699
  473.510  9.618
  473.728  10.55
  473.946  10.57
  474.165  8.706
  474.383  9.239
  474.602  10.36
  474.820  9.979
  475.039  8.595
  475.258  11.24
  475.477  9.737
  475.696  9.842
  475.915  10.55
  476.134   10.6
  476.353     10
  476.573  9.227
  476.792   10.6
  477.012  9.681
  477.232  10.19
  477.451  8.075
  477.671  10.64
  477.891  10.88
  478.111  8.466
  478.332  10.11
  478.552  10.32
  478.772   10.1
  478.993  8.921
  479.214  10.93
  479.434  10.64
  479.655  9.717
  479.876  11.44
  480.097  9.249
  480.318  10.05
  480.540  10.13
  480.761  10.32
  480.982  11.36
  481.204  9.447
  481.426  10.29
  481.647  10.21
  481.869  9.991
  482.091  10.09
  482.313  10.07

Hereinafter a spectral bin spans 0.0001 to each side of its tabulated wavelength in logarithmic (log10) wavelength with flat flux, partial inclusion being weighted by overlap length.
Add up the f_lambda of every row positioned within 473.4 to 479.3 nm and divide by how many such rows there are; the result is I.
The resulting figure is 9.9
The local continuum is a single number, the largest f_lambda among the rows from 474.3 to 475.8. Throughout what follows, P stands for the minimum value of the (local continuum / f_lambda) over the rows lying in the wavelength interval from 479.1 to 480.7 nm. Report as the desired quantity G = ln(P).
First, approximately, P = 0.98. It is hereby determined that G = -0.02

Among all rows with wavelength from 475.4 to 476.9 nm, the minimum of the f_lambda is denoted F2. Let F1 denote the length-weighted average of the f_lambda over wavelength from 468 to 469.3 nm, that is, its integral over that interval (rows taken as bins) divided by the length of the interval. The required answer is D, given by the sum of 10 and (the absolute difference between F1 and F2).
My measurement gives 10.0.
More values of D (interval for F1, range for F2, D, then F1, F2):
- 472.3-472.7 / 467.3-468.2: 10.8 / 10.1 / 9.212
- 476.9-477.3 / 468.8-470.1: 10.8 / 9.9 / 9.065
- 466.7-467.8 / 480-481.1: 10.1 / 9.1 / 9.249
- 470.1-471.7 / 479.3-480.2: 10.0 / 9.2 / 9.249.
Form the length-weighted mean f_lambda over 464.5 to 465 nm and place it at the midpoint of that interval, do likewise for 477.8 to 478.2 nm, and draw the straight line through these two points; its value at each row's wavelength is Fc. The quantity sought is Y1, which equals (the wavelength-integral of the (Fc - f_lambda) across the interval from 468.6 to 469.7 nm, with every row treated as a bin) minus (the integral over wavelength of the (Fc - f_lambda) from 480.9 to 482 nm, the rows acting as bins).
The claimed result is -1.1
